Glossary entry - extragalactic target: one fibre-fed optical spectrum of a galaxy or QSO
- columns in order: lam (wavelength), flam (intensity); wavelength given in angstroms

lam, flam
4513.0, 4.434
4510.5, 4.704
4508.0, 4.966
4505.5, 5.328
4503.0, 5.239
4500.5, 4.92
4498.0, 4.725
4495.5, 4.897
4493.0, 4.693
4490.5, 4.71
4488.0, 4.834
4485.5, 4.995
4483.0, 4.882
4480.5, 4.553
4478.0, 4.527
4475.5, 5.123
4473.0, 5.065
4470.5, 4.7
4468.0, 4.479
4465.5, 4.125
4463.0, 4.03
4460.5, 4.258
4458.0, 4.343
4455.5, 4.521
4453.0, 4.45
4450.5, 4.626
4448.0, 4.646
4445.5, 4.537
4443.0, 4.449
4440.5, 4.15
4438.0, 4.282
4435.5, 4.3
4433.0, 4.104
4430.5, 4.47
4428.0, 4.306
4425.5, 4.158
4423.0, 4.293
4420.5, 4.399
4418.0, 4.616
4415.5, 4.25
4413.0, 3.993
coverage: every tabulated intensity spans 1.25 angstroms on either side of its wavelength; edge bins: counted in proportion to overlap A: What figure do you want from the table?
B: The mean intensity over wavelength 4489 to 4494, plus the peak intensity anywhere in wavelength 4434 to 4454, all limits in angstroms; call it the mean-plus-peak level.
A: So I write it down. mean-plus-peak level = 9.35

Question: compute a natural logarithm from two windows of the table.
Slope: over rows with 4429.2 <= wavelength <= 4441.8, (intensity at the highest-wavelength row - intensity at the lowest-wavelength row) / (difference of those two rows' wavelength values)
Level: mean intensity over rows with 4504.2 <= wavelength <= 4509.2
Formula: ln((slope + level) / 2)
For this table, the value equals 0.94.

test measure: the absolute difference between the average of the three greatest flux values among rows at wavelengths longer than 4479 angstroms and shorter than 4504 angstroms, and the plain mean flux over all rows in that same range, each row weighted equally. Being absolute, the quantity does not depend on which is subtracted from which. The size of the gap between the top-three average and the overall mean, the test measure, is 0.21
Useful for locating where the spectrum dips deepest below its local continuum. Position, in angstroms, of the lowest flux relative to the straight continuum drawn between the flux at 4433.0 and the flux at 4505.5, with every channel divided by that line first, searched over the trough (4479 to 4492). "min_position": 4480.5 angstroms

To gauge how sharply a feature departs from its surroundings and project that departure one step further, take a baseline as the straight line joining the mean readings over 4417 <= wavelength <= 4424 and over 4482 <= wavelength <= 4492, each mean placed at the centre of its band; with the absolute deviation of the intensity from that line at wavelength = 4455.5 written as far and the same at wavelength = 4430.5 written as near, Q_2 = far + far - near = 0.24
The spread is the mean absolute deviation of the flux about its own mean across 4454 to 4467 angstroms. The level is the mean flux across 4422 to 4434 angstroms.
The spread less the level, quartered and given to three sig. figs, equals -1.03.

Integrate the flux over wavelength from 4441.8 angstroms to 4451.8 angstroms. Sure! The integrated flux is 46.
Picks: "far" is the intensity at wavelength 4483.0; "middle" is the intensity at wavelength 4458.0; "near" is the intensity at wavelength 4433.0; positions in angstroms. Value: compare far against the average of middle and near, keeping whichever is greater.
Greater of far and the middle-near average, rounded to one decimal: 4.9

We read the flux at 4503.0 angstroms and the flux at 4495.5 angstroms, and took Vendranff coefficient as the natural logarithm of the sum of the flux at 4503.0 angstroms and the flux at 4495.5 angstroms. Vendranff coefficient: 2.32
